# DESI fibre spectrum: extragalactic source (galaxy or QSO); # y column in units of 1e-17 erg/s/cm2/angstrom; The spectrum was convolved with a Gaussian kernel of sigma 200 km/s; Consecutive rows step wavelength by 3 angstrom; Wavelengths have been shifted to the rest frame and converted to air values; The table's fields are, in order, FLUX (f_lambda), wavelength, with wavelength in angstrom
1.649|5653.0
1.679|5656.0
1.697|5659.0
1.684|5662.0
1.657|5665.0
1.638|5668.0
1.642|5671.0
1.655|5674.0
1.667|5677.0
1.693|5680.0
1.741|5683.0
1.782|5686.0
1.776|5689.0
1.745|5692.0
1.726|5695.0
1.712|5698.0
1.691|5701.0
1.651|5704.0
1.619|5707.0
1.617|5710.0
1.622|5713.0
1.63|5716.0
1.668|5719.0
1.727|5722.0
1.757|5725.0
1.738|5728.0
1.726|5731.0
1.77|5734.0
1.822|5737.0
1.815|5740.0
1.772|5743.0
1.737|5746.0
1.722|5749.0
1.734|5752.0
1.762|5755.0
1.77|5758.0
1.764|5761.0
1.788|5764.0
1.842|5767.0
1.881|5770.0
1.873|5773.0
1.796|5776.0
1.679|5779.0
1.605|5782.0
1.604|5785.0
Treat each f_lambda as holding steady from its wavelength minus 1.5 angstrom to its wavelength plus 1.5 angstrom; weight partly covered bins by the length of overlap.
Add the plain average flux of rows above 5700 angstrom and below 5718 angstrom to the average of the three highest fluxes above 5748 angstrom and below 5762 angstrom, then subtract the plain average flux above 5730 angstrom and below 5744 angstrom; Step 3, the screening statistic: 1.62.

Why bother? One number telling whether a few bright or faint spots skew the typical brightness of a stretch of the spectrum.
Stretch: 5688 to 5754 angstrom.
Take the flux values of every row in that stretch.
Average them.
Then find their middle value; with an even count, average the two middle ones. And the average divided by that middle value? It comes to 0.99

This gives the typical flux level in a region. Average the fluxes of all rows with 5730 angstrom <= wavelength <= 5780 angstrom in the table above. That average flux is 1.78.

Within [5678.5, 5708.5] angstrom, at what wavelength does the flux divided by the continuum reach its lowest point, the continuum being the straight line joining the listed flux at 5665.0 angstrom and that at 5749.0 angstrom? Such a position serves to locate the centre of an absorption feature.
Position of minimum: 5707.0 angstrom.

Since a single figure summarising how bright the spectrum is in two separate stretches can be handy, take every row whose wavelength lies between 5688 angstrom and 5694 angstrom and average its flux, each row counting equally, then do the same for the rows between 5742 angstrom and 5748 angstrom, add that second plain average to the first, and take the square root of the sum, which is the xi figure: 1.87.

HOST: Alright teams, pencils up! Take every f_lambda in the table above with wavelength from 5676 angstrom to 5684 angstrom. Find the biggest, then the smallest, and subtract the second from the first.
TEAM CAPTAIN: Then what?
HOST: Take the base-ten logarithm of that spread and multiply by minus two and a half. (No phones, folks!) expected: 2.83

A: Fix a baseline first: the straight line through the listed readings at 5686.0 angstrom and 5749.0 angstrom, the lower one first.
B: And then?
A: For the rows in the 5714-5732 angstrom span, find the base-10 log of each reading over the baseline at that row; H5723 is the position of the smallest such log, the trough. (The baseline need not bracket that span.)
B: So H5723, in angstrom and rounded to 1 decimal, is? 5716.0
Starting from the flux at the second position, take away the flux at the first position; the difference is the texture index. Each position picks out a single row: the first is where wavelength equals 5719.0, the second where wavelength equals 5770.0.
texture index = 0.21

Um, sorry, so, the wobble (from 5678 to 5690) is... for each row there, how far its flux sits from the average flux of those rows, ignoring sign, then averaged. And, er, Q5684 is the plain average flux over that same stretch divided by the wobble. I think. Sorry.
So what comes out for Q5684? 56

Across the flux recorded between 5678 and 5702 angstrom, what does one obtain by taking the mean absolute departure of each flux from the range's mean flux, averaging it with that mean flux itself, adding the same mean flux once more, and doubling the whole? 5.23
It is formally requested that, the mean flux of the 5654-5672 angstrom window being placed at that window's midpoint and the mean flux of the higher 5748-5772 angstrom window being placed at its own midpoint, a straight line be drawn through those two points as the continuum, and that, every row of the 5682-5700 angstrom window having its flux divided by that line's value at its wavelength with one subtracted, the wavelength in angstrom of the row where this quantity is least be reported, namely 5698.0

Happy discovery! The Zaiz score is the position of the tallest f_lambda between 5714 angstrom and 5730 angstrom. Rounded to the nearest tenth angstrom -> 5725.0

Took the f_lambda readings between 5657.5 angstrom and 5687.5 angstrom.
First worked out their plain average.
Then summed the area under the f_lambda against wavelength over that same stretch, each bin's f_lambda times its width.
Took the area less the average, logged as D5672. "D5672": 48.9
